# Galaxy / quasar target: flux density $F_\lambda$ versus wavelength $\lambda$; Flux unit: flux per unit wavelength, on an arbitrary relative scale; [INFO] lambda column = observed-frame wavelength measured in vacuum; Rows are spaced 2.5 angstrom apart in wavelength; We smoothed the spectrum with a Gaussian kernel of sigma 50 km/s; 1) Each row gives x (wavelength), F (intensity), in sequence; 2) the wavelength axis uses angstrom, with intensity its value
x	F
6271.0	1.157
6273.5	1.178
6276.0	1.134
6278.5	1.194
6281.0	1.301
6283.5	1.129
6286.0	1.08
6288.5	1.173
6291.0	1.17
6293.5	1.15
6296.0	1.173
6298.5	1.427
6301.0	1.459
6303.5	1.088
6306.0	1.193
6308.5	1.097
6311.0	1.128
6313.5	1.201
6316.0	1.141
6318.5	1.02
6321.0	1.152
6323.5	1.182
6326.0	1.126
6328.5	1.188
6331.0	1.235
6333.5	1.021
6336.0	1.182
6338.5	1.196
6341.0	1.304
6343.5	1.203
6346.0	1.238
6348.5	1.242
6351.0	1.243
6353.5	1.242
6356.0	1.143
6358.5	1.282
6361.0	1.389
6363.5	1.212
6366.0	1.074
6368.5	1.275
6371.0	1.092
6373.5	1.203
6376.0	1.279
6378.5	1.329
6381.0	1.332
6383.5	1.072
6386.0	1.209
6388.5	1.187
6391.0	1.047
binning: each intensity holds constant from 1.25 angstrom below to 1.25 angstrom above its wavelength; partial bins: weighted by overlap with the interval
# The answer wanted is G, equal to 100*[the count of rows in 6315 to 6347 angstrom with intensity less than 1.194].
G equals 800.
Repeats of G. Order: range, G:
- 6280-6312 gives 1000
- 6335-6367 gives 300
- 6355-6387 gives 400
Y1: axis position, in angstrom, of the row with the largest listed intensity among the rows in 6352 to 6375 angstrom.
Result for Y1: 6361.0 angstrom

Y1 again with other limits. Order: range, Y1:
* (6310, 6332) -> 6331.0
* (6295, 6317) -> 6301.0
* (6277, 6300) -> 6298.5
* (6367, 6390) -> 6381.0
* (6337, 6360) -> 6341.0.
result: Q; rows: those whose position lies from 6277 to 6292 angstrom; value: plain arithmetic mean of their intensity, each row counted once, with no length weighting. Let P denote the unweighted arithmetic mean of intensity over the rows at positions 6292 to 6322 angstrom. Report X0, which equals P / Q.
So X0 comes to 1.01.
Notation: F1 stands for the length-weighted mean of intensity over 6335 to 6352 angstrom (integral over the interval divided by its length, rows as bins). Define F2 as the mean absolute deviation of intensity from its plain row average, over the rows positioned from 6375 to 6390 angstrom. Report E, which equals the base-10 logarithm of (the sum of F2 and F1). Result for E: 0.117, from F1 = 1.23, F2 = 0.079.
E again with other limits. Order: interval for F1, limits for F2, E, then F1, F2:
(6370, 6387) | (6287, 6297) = 0.089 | 1.22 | 0.008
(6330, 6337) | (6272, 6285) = 0.075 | 1.14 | 0.048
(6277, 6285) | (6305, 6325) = 0.095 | 1.20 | 0.043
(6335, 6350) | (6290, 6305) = 0.134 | 1.23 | 0.132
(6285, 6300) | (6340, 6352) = 0.088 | 1.20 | 0.023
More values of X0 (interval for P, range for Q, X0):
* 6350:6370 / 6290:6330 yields 1.04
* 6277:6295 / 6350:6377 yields 0.96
